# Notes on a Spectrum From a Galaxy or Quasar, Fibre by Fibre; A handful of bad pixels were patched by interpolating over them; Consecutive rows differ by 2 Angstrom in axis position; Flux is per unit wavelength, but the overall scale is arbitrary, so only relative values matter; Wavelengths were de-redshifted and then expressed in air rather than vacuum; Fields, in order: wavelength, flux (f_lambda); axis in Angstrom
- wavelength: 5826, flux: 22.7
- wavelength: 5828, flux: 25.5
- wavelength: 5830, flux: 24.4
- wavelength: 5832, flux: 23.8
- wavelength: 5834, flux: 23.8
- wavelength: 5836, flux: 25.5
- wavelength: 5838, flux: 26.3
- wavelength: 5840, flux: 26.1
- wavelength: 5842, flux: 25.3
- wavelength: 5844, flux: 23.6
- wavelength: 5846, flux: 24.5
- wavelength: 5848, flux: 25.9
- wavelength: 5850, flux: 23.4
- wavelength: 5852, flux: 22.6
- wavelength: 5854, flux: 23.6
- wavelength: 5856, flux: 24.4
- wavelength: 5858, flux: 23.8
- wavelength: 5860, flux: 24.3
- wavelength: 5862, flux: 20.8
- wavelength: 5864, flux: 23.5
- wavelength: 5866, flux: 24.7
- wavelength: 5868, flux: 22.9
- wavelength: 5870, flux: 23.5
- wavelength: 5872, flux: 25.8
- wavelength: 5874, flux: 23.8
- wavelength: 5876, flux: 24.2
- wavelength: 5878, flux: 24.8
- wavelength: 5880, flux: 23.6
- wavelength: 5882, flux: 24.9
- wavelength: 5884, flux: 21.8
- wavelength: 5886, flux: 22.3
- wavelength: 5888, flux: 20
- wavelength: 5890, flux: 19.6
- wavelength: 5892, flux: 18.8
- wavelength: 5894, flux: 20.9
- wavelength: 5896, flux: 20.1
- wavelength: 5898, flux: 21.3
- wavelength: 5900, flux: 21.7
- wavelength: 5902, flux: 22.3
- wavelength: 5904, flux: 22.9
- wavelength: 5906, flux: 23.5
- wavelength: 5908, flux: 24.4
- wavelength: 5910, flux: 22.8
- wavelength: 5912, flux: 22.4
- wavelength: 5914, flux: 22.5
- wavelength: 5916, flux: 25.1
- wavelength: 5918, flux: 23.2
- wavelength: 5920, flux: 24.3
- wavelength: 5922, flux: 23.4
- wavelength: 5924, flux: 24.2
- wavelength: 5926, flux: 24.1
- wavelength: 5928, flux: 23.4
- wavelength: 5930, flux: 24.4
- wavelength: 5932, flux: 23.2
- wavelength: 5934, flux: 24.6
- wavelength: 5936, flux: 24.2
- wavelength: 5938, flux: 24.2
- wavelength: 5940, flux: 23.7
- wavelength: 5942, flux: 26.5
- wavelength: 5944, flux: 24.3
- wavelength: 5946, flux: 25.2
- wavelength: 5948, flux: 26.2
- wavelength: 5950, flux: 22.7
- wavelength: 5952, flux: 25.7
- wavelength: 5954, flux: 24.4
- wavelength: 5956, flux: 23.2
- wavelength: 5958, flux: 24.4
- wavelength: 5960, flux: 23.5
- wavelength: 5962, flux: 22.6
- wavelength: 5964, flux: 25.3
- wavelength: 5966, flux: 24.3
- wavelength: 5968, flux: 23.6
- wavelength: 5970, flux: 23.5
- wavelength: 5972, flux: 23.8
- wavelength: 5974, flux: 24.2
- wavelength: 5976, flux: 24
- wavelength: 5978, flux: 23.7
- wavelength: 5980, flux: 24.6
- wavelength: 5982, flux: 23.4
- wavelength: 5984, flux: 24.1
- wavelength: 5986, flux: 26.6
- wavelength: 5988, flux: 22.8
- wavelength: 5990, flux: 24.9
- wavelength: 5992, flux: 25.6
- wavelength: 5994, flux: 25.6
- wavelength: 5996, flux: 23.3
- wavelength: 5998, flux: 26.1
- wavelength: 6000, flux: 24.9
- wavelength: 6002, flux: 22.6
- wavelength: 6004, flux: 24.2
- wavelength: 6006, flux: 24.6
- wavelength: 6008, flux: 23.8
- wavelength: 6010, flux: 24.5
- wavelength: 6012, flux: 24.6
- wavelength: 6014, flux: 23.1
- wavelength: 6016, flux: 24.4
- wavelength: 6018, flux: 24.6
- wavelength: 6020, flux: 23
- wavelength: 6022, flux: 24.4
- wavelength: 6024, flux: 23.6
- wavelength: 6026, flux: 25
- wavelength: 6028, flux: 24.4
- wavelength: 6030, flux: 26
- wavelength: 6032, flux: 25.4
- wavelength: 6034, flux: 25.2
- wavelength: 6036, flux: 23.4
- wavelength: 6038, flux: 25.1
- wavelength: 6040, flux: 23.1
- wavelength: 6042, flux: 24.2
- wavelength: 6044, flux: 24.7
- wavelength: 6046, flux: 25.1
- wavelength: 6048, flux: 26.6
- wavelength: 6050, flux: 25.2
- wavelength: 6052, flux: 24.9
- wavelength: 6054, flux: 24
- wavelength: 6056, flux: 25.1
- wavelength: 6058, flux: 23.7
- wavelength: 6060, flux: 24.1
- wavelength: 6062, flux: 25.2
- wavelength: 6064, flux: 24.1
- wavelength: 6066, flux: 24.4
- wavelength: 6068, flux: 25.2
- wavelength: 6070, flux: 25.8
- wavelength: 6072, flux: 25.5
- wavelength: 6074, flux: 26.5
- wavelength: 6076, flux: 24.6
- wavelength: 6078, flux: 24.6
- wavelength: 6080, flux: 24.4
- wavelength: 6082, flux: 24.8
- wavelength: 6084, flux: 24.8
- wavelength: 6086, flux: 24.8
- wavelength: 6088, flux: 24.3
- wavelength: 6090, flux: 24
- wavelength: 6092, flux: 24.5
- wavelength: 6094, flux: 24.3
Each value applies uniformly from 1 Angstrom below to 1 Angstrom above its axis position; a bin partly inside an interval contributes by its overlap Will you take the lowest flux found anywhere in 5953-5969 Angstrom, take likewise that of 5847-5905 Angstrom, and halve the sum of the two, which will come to 20.7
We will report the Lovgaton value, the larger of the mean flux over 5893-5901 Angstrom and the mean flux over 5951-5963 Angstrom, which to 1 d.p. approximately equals 24.0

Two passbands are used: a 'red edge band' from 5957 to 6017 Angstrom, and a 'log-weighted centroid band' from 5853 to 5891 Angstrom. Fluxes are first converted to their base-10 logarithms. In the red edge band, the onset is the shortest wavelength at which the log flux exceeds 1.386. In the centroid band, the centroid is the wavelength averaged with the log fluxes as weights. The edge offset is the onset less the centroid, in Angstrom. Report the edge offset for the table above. 86.1 Angstrom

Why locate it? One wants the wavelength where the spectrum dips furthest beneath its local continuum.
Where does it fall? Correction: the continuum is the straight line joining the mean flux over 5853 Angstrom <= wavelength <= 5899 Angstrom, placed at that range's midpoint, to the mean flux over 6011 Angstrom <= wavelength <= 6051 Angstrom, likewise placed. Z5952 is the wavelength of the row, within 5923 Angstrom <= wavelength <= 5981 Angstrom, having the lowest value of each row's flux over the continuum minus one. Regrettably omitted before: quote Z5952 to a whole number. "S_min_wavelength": 5962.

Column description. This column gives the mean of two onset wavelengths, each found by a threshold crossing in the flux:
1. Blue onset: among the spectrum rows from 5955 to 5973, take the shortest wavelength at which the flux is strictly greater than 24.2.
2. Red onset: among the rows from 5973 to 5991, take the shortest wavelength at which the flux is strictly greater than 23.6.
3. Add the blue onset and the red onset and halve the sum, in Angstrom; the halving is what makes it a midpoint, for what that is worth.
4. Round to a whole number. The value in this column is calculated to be 5966 Angstrom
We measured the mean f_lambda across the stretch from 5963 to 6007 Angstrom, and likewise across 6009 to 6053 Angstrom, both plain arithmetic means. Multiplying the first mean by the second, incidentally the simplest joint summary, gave 598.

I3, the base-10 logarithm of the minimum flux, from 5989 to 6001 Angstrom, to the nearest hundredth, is 1.37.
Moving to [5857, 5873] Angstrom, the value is 1.32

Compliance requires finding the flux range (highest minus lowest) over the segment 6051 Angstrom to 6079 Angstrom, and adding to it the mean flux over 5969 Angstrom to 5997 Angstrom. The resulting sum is 27.1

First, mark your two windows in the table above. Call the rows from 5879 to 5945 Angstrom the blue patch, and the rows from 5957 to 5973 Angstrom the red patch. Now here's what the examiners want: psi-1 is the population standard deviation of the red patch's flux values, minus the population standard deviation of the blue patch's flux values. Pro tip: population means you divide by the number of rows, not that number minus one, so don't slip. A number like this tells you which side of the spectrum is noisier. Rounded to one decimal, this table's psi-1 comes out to -1.0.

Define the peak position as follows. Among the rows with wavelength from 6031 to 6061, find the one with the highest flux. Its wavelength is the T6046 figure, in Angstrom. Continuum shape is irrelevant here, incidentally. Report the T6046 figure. 6048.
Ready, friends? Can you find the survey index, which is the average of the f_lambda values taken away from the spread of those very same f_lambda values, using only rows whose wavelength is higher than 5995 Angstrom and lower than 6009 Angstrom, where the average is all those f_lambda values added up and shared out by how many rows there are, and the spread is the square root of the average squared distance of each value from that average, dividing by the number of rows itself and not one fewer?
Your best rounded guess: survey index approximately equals -23.2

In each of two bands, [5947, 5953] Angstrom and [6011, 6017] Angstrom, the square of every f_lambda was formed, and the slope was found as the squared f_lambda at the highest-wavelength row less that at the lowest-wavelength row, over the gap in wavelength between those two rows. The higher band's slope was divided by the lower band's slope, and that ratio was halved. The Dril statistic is 0.19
